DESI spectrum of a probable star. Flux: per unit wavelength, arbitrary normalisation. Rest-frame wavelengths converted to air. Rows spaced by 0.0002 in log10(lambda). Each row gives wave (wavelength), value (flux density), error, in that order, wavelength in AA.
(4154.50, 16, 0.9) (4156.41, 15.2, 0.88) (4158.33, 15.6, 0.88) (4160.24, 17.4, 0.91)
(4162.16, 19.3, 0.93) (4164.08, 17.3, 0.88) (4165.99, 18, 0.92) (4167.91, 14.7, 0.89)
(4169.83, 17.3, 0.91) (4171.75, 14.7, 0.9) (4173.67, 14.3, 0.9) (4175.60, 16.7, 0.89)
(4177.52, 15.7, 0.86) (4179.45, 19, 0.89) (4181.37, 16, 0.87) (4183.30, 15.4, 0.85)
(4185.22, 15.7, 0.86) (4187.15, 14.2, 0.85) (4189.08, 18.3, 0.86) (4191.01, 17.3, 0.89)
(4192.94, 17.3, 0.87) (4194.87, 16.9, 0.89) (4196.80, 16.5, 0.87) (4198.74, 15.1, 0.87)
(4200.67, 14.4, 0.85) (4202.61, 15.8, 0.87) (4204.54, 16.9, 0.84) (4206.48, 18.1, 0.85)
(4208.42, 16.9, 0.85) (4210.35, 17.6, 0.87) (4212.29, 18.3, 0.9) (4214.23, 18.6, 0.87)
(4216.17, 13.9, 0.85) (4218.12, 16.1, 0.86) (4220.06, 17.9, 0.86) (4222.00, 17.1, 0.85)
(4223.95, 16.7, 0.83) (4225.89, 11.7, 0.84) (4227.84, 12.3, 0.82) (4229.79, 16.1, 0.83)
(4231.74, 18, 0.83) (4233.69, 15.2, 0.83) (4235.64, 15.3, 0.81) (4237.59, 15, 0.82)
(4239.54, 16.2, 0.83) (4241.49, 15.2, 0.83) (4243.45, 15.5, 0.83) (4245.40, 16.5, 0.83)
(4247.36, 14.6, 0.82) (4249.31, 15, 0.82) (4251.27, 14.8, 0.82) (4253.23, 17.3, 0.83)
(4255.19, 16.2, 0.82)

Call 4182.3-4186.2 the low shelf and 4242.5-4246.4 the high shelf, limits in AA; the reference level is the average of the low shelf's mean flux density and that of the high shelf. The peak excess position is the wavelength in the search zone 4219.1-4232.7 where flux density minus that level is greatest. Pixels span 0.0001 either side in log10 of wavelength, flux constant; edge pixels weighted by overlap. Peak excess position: 4231.74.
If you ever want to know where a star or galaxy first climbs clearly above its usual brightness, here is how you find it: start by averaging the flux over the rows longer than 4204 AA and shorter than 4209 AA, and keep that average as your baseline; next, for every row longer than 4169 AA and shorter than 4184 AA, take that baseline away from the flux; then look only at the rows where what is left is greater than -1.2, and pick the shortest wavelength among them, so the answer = 4169.83 AA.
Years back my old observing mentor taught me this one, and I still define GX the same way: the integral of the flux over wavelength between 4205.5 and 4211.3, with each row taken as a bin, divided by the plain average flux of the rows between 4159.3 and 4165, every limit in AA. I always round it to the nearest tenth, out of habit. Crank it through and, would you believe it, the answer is 5.7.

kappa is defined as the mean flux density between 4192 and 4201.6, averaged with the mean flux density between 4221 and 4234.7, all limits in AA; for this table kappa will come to 15.7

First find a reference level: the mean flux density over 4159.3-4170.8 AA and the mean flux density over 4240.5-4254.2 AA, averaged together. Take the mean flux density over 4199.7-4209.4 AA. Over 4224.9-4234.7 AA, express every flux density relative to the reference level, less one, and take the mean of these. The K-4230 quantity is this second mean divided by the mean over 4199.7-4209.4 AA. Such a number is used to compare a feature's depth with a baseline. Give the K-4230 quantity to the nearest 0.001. -0.007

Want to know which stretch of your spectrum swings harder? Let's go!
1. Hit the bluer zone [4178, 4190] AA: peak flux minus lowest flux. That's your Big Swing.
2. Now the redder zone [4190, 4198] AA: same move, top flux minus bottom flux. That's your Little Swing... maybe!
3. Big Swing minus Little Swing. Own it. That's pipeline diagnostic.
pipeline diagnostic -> 4.0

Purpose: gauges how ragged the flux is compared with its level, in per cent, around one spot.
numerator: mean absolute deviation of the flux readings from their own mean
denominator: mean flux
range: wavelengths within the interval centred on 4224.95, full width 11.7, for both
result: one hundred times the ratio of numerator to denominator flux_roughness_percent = 14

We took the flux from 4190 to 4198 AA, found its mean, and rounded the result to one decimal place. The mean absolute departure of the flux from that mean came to 0.3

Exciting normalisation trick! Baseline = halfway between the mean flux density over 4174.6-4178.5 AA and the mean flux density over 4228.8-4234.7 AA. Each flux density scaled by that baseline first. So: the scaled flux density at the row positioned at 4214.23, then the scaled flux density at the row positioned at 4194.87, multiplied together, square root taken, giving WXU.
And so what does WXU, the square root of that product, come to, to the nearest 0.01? 1.09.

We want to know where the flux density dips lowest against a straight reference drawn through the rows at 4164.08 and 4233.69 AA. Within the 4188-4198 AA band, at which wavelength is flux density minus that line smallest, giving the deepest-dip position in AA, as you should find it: 4196.80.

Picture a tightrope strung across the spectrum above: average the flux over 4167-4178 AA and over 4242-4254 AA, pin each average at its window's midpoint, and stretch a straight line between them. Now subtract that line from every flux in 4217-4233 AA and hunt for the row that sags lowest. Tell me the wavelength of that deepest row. 4225.89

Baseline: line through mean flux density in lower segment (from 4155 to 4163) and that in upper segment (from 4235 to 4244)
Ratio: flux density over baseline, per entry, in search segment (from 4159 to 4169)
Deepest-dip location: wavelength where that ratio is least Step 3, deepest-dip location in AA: 4167.91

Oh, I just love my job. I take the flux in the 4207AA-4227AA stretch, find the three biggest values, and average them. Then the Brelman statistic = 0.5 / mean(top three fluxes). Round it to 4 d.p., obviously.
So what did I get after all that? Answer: 0.0274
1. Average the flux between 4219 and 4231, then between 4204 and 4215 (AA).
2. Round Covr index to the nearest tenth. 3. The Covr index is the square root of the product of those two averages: 16.5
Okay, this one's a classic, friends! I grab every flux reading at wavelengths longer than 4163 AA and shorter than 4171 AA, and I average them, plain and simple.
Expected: 16.8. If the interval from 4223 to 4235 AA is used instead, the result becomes 15.0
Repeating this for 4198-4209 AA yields 16.2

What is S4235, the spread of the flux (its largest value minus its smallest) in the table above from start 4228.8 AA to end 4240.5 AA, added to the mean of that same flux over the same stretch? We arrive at 19.0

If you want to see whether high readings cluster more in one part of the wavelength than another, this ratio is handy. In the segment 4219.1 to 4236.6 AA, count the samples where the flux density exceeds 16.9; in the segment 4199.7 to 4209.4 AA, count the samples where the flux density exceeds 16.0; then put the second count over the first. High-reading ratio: 1.0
